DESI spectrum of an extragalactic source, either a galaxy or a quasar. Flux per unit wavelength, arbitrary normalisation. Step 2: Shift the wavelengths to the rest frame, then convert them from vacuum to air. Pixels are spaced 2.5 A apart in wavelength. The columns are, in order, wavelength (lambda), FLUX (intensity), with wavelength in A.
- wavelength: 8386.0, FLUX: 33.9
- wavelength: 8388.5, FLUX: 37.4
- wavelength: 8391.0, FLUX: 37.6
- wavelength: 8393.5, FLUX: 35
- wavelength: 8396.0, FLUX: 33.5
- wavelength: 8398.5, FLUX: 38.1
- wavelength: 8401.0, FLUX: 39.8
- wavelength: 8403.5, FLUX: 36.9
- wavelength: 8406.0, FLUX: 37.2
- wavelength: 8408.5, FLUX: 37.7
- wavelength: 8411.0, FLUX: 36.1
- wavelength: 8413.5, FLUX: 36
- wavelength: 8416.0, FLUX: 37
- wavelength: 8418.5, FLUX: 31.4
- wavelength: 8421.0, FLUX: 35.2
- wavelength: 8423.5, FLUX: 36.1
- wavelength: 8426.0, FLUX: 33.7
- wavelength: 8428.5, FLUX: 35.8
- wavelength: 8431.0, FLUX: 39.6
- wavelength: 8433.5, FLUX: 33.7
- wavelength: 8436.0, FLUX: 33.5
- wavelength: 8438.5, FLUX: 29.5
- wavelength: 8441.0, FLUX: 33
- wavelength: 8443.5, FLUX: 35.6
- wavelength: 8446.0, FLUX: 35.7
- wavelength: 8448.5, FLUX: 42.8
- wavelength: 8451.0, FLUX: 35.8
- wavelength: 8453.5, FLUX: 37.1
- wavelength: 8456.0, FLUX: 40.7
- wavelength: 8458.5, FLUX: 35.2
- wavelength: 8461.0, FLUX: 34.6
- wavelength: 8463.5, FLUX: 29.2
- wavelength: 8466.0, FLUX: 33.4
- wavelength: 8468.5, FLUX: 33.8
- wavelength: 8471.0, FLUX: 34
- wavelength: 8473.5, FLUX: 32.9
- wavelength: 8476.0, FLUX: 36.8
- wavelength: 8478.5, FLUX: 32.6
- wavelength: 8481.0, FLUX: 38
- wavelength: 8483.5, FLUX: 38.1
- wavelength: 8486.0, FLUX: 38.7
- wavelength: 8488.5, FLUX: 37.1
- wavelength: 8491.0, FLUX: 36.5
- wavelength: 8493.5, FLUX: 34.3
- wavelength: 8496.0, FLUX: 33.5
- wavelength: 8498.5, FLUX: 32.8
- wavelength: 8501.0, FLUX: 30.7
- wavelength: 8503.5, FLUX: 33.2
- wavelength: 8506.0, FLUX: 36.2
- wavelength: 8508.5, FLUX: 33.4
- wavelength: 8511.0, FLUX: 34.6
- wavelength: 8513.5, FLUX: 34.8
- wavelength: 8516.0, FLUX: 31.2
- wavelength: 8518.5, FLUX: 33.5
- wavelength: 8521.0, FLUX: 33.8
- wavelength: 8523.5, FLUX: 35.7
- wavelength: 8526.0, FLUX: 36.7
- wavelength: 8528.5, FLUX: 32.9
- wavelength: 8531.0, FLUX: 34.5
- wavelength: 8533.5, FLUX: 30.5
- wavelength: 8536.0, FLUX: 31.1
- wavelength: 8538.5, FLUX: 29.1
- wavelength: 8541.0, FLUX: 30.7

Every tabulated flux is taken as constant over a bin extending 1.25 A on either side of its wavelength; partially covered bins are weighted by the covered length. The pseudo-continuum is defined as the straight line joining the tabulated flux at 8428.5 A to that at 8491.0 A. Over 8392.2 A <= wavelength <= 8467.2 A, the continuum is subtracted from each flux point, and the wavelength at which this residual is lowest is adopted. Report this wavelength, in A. 8463.5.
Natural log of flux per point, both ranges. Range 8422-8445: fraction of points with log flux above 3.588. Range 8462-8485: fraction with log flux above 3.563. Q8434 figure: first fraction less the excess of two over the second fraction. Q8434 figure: -1.56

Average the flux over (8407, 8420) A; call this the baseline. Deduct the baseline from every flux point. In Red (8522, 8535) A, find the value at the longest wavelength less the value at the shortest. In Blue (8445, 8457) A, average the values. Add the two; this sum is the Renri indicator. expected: -2.4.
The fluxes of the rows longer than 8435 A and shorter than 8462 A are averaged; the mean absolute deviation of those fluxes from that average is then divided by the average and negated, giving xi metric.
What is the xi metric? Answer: -0.068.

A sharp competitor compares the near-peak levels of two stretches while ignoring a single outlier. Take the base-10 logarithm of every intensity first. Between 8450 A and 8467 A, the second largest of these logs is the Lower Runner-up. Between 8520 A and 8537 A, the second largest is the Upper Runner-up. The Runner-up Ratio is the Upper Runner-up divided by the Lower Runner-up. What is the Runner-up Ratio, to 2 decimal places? 0.99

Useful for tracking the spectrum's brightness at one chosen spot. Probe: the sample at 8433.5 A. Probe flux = 33.7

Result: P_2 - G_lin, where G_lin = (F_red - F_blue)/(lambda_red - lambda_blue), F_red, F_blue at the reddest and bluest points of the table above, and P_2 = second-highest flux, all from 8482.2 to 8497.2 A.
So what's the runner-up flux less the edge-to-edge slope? 38.5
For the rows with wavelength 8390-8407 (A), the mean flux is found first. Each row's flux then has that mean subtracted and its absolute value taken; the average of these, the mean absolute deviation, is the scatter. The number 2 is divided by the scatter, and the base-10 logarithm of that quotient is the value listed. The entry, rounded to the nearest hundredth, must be 0.13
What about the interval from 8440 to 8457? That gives -0.11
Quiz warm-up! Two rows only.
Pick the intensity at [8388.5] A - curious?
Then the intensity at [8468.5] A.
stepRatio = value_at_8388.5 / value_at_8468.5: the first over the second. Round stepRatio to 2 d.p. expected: 1.11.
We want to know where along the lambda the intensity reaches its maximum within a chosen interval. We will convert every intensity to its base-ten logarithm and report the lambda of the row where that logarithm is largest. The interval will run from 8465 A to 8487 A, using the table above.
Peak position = 8486.0 A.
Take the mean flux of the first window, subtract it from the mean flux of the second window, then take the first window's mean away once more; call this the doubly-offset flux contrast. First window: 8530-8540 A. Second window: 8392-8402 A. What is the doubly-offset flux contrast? -26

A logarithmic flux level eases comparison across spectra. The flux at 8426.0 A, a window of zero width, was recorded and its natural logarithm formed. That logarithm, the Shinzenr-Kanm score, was 3.52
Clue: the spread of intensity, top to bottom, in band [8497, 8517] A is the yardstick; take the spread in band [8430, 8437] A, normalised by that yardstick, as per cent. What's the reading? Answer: 111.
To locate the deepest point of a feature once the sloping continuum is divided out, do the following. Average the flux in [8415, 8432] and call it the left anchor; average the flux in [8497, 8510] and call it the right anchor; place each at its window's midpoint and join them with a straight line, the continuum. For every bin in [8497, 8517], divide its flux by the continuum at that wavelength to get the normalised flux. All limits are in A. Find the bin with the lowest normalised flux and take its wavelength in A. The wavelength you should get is 8501.0 A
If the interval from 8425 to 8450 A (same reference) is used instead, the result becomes 8438.5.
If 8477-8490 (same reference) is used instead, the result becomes 8478.5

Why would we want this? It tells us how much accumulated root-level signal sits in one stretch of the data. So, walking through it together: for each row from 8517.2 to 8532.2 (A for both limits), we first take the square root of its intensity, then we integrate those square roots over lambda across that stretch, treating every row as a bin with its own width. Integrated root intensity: 88.1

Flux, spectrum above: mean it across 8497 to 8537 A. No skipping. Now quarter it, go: 8.37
